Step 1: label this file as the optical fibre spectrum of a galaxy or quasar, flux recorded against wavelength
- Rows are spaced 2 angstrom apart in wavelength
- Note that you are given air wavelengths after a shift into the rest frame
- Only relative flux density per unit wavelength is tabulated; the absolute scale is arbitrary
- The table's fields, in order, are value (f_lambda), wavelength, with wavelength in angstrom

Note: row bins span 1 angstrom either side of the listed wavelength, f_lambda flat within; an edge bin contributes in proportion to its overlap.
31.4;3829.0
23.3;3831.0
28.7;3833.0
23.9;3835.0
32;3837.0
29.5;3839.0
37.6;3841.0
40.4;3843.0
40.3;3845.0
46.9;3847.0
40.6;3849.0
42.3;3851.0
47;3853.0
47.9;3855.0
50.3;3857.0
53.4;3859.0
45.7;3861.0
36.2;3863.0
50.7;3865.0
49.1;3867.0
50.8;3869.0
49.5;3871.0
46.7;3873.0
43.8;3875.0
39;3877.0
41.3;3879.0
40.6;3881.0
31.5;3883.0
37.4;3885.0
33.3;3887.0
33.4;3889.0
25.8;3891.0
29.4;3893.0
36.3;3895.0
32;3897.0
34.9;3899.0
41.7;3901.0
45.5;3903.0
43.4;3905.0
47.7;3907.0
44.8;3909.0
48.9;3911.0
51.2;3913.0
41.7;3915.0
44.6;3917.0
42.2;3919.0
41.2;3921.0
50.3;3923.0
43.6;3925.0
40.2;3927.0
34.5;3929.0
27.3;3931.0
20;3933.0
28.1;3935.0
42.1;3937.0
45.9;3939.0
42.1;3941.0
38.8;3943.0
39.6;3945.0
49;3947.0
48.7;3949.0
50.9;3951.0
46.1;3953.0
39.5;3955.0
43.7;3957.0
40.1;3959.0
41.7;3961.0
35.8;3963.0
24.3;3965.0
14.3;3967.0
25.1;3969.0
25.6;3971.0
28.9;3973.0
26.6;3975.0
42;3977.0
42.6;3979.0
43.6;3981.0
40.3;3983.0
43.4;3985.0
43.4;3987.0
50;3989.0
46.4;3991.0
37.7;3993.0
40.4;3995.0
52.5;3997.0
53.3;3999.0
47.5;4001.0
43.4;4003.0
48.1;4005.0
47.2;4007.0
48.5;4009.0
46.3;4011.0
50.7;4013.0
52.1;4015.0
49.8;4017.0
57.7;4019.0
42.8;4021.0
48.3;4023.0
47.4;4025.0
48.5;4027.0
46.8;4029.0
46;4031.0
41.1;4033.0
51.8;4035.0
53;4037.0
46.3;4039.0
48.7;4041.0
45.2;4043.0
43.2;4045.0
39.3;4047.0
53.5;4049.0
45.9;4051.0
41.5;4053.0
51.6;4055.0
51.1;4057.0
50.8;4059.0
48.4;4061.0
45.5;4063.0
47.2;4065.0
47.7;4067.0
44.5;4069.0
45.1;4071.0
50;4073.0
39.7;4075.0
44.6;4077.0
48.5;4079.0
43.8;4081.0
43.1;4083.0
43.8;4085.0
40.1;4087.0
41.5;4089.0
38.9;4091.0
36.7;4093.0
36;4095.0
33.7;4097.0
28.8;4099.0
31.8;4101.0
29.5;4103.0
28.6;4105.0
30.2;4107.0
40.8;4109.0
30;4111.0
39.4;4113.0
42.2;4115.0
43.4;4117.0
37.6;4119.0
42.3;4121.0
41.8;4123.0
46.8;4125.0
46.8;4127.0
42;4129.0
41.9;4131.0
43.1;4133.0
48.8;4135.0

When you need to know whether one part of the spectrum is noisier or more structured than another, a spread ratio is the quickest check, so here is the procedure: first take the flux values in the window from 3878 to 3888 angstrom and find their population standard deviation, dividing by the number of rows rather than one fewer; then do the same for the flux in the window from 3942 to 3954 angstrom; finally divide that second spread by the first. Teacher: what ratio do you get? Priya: 1.2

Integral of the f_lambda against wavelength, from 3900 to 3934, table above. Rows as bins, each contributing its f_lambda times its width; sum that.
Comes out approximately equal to 1418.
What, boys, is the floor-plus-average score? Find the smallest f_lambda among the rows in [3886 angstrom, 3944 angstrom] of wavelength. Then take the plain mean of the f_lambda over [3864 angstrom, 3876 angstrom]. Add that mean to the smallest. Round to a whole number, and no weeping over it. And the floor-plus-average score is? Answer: 68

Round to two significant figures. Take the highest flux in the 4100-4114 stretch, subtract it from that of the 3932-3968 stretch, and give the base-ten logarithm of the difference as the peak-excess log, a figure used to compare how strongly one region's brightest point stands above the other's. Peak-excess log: 1.0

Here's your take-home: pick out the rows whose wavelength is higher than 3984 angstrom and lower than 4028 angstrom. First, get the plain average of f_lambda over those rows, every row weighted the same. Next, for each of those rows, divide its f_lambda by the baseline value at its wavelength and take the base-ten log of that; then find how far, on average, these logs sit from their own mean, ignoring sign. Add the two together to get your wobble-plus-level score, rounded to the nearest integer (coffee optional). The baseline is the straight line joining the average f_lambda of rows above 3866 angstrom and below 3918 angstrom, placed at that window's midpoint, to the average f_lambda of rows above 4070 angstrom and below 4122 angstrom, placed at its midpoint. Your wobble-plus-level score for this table 48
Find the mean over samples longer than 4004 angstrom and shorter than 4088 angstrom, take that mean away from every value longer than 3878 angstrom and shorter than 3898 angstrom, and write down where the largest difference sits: 3879.0 angstrom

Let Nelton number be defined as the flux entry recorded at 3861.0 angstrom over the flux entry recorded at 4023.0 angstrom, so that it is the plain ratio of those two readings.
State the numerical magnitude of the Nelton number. 0.95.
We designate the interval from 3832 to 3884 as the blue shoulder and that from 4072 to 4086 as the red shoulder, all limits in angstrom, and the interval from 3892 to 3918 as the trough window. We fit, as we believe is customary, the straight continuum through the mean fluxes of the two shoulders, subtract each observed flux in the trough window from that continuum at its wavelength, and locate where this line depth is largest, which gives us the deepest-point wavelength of 3893.0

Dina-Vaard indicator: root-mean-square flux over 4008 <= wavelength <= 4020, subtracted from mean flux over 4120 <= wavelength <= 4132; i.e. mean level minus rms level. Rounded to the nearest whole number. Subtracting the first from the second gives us -7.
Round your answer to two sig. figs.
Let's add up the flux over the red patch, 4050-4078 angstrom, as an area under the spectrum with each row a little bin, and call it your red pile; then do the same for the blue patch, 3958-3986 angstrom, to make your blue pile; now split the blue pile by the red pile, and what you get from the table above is 0.73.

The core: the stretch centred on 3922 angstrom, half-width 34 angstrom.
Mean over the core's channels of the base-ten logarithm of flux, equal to 1.60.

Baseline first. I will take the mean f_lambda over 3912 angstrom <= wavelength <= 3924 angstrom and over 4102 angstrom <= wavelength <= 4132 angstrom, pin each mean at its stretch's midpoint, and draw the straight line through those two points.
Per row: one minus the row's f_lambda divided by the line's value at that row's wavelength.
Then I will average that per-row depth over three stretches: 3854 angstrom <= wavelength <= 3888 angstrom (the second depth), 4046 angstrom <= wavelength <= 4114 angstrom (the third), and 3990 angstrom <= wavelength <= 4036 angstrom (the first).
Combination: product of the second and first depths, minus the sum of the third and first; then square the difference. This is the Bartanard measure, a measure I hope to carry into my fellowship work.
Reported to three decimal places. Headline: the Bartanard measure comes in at 0.024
